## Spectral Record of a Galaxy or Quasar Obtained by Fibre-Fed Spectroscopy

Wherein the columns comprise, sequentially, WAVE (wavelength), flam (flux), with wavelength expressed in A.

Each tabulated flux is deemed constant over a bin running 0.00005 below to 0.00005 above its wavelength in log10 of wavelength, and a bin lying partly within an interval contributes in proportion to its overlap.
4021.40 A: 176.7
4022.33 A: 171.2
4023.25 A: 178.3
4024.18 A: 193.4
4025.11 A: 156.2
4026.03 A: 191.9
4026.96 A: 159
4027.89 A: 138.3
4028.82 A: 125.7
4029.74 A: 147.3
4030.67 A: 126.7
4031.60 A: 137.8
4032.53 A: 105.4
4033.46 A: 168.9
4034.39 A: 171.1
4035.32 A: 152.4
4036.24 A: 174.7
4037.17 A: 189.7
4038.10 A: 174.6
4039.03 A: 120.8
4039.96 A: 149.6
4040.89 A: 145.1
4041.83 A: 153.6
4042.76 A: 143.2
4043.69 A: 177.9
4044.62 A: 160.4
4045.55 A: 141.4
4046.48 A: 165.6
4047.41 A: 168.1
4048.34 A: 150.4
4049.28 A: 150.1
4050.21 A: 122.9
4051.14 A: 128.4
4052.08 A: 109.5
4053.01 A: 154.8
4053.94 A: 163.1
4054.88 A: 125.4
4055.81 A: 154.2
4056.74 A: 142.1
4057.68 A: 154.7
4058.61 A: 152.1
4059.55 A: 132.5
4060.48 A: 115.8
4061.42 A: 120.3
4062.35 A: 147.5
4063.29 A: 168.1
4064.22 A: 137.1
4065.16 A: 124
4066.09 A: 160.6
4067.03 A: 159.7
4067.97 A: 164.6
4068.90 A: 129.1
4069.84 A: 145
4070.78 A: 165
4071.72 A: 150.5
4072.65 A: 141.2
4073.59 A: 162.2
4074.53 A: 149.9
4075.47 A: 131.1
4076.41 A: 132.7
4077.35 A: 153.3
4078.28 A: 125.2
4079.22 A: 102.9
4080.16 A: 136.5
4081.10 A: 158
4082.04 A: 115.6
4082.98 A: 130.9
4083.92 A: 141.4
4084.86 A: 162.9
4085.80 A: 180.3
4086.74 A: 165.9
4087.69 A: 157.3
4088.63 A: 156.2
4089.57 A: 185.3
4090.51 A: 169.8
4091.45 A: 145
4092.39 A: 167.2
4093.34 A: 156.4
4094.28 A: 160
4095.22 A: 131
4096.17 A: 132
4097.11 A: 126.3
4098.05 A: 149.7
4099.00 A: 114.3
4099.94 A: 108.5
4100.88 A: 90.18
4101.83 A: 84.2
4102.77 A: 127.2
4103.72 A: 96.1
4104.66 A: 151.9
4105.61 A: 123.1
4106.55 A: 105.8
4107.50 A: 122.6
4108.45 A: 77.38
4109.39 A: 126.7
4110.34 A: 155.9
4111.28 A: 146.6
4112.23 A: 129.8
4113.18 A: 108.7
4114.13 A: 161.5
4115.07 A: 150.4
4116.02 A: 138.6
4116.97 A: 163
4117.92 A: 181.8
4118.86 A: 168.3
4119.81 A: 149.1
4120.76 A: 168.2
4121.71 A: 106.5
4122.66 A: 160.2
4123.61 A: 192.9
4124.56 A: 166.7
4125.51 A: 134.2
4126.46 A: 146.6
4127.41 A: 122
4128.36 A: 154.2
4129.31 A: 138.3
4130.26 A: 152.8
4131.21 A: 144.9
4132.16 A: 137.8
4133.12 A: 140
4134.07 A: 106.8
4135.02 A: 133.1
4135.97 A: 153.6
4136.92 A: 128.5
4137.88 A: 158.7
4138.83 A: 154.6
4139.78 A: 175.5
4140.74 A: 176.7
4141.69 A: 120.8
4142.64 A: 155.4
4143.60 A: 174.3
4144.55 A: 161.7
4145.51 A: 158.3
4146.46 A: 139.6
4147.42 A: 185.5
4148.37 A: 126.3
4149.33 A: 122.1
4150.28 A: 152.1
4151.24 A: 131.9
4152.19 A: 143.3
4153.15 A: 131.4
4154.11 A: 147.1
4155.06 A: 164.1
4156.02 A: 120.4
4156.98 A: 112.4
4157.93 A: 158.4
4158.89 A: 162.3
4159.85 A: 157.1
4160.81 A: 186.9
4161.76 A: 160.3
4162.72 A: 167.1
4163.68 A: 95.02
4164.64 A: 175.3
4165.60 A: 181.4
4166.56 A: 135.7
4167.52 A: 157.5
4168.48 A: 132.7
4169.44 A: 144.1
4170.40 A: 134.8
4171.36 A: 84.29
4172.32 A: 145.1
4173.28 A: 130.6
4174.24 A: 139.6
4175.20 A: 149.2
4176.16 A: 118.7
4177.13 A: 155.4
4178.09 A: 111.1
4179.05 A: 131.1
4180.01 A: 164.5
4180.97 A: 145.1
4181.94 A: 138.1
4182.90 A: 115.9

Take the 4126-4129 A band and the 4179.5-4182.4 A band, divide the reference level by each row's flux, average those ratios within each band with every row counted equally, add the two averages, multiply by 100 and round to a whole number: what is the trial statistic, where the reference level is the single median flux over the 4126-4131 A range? 204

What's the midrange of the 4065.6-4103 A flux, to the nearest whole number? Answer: 135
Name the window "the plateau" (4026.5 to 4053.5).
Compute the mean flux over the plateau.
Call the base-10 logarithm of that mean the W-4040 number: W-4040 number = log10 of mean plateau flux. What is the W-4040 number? 2.17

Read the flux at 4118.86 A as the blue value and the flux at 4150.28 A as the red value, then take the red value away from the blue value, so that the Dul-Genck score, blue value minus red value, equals 16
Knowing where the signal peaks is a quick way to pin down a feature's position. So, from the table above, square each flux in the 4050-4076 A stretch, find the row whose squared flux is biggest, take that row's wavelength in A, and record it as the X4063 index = 4063.29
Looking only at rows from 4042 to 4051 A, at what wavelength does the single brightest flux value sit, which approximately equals 4043.69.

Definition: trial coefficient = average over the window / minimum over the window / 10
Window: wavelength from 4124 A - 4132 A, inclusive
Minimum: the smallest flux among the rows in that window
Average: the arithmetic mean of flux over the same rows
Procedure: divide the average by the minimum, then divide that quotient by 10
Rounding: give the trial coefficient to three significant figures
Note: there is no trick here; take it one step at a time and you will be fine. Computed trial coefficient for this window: 0.119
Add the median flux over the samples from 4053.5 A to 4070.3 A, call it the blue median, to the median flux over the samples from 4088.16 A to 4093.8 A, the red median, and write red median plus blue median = 308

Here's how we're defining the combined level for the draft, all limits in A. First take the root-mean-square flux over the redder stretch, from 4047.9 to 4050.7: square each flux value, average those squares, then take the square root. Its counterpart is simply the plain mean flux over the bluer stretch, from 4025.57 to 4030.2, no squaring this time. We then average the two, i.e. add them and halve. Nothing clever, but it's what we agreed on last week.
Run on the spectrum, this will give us 147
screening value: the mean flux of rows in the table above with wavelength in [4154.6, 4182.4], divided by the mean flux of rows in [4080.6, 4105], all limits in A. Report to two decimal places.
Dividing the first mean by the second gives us 1.02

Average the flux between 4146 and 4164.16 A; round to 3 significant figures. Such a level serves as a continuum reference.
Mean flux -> 145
